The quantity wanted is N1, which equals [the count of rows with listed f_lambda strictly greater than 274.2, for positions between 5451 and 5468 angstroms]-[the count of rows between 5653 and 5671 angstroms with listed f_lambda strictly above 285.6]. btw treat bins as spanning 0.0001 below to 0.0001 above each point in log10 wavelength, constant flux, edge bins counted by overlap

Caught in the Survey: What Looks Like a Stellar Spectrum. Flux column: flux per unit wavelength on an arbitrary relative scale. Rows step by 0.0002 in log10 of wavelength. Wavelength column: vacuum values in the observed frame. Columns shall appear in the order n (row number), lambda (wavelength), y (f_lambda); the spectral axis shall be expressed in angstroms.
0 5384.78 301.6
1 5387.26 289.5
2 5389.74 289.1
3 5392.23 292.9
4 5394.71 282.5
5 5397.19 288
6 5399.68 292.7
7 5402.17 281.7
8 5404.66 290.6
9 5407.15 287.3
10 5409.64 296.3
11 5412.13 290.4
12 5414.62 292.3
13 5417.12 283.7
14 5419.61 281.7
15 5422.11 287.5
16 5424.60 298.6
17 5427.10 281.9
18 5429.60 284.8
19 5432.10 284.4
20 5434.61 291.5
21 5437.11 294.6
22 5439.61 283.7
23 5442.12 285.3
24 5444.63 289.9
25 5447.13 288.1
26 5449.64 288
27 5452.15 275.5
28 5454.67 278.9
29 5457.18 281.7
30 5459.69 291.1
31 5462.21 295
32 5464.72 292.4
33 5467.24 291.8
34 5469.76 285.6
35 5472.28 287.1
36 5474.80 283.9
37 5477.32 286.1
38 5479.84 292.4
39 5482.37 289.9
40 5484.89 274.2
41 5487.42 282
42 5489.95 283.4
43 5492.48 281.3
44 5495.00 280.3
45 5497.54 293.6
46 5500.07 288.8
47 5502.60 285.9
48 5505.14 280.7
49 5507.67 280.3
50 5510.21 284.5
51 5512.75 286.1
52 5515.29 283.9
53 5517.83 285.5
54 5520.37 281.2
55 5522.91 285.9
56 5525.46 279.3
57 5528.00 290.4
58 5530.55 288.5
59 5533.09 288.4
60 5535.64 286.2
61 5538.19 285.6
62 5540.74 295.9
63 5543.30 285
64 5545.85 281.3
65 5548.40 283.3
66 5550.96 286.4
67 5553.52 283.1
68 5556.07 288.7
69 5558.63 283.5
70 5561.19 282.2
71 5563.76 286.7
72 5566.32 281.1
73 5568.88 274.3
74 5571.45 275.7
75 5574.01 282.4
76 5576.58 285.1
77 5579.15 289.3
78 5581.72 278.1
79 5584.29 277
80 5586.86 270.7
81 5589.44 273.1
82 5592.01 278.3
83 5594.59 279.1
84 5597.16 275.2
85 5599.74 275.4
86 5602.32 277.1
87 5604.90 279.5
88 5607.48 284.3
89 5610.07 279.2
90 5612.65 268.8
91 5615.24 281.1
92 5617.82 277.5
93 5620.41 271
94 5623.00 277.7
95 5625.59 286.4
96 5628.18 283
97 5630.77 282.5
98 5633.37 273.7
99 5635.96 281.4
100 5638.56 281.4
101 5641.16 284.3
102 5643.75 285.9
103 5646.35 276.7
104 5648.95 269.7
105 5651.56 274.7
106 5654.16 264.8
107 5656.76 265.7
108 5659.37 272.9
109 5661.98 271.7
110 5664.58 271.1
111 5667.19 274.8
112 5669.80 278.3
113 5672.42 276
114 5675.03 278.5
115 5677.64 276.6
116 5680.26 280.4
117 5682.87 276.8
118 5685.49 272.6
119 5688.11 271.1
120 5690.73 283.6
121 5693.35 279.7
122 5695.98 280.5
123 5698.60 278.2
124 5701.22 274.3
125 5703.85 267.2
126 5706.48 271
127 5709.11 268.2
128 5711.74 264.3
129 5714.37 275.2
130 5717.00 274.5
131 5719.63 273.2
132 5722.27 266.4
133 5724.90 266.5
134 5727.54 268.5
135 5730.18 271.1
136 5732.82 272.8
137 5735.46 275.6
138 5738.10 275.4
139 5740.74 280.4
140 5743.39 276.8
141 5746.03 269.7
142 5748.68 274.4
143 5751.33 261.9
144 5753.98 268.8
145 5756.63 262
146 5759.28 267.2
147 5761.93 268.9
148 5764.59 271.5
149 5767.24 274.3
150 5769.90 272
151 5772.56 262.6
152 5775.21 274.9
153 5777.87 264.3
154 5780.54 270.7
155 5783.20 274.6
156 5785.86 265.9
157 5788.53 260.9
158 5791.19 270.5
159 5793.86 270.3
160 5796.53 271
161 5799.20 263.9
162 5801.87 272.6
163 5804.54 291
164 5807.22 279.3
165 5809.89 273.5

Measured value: 7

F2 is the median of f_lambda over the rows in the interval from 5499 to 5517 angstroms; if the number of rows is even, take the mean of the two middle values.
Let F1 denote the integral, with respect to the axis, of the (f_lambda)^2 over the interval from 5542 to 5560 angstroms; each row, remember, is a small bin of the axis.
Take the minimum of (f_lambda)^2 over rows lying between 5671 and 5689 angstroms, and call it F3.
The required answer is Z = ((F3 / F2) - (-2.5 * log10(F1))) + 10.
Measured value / 284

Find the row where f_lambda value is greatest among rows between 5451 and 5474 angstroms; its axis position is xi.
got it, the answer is 5462.21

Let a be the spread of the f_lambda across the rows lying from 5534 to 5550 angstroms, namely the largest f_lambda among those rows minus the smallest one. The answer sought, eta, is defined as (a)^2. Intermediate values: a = 14.6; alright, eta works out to 213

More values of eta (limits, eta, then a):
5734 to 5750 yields 114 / 10.7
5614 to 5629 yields 237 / 15.4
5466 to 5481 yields 72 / 8.5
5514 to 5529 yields 123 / 11.1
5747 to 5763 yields 156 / 12.5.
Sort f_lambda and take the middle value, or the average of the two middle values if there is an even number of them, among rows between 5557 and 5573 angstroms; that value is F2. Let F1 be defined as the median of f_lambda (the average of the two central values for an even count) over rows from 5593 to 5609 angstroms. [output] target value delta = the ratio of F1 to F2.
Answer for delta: 0.99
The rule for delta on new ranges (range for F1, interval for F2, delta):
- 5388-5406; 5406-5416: 0.99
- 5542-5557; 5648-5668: 1.05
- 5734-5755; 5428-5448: 0.96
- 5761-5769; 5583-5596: 0.98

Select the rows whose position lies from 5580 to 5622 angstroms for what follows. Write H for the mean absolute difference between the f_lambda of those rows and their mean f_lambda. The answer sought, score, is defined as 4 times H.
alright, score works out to 12.7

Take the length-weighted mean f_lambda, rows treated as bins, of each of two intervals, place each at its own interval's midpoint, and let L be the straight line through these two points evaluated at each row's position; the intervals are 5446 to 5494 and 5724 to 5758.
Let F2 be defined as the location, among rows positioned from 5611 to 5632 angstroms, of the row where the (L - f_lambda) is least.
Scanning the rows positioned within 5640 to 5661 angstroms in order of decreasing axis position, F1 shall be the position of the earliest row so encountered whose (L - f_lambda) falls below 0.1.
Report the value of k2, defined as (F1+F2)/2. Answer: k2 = 5636.0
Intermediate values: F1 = 5646.35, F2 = 5625.59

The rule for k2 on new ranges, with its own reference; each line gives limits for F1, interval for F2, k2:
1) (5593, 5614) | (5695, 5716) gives 5653.0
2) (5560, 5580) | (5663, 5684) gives 5629.7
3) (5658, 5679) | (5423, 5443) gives 5551.1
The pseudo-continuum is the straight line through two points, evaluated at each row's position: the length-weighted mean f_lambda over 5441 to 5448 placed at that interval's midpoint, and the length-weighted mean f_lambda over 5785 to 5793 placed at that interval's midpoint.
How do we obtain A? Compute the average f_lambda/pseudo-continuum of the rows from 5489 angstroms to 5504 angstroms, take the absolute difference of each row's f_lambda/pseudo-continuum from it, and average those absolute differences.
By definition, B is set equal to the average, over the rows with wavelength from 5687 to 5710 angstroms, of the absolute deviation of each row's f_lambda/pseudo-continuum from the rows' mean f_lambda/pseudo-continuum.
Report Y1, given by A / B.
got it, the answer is 0.8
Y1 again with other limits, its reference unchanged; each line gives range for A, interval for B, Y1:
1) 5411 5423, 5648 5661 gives 1.0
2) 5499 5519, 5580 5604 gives 1.0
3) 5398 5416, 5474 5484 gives 1.0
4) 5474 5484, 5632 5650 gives 0.7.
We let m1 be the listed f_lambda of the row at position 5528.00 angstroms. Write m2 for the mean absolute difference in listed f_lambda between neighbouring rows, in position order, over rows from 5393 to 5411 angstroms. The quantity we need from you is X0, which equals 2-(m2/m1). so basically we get 1.98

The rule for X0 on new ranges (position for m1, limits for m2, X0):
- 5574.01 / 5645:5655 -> 1.97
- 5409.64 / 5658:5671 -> 1.99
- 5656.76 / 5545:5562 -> 1.99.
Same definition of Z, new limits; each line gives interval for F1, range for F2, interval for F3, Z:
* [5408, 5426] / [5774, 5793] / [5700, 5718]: 284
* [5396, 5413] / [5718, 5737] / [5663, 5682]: 296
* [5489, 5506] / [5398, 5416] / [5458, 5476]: 303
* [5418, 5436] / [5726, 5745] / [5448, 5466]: 301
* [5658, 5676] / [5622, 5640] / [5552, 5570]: 293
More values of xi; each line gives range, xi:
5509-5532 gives 5528.00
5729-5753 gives 5740.74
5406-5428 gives 5424.60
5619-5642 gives 5625.59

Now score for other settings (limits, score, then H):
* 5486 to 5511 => 13.2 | 3.30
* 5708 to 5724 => 16.0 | 4.00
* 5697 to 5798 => 15.5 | 3.87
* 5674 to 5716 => 17.8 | 4.44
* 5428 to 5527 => 15.9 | 3.96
